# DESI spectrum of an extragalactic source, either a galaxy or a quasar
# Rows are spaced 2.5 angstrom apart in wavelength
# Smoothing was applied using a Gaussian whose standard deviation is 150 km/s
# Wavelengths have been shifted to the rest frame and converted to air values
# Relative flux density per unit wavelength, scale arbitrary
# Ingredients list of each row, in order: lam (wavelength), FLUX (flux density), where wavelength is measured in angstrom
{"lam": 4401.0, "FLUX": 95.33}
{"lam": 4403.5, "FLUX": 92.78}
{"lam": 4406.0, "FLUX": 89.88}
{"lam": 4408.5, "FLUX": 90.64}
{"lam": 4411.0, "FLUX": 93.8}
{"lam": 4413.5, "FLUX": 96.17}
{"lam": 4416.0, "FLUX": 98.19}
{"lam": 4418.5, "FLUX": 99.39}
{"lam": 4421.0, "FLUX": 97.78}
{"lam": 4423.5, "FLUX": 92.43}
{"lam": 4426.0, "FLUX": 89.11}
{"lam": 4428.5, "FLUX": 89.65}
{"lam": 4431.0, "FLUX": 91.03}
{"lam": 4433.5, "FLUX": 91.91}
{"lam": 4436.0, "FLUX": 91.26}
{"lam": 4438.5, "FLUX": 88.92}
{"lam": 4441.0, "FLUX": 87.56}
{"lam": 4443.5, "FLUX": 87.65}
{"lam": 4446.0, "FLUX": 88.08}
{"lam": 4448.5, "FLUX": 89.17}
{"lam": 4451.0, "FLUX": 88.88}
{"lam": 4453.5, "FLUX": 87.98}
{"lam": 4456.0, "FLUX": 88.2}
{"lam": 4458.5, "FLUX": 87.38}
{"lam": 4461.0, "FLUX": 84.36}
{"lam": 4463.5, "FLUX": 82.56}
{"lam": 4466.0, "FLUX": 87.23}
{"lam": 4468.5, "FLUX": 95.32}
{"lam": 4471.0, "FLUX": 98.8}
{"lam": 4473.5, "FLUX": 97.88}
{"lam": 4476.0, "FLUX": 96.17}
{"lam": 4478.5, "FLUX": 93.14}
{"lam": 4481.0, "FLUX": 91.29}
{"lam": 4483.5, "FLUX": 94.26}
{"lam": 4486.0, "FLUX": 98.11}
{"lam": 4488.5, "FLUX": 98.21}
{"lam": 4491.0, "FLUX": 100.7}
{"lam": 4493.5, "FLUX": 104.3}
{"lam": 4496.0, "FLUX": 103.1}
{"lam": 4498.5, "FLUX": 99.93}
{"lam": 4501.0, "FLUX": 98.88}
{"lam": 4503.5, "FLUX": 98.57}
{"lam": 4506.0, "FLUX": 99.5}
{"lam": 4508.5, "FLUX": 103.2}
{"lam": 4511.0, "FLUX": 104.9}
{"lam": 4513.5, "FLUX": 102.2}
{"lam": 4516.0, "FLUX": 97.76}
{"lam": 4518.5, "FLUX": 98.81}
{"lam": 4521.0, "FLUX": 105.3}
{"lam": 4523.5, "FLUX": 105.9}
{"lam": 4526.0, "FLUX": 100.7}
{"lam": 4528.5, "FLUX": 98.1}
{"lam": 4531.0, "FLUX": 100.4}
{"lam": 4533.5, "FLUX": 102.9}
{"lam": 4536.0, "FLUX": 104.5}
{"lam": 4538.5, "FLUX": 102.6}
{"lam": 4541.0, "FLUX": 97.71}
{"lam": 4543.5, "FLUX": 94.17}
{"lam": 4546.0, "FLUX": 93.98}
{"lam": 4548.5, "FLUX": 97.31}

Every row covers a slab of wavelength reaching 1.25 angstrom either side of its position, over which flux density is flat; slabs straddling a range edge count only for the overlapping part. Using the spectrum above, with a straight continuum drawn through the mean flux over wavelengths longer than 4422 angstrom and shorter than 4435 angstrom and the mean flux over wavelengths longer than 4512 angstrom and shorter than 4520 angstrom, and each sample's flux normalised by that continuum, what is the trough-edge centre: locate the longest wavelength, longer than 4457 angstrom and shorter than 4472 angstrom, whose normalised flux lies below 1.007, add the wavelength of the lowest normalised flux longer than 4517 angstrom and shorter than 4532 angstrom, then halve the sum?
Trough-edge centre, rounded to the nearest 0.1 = 4498.5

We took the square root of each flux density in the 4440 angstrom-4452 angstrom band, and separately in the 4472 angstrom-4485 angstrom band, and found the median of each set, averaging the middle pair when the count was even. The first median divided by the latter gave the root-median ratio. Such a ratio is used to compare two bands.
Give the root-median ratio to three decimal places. 0.967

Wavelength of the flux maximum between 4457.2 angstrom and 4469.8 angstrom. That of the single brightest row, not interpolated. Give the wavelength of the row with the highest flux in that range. 4468.5 angstrom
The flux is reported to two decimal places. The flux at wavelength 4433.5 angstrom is 91.91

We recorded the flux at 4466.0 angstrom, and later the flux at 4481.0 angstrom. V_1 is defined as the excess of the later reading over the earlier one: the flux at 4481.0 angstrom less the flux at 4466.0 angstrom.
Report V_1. 4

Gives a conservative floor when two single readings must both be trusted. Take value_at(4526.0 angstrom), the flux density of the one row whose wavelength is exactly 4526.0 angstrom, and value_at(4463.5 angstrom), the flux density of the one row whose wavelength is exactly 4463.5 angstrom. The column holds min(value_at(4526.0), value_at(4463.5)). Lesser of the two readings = 82.6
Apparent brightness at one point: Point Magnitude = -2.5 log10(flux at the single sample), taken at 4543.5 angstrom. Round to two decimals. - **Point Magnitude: -4.93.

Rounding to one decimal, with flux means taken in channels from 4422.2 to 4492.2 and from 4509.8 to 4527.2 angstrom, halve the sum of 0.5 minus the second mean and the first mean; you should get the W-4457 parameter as -5.2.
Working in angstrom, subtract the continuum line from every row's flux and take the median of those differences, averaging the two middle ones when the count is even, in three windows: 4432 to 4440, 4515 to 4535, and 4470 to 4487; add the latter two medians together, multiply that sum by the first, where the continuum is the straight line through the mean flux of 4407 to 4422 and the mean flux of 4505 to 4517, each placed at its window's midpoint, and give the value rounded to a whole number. 32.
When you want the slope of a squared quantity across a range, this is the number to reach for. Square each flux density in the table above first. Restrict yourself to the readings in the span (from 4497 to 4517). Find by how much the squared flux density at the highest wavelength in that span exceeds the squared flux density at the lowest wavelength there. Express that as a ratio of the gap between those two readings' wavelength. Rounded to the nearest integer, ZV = -25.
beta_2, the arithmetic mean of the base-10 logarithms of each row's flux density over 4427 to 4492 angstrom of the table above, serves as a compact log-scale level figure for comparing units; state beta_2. 1.96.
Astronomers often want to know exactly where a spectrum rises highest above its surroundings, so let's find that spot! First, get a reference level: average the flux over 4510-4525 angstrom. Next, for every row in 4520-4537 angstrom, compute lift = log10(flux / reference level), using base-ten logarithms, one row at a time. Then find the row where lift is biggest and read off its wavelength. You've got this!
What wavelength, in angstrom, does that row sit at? 4523.5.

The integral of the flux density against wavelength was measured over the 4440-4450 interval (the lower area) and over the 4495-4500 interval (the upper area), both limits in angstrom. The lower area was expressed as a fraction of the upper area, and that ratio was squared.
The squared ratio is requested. 3.0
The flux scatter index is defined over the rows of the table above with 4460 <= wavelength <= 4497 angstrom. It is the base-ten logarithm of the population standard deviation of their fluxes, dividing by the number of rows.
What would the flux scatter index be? 0.79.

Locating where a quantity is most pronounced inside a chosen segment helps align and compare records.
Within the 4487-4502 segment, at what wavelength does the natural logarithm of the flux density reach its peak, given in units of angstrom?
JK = 4493.5 angstrom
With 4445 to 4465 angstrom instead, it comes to 4448.5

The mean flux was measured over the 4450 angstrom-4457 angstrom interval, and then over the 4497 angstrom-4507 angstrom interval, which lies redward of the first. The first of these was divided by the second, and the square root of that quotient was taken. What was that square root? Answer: 0.94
